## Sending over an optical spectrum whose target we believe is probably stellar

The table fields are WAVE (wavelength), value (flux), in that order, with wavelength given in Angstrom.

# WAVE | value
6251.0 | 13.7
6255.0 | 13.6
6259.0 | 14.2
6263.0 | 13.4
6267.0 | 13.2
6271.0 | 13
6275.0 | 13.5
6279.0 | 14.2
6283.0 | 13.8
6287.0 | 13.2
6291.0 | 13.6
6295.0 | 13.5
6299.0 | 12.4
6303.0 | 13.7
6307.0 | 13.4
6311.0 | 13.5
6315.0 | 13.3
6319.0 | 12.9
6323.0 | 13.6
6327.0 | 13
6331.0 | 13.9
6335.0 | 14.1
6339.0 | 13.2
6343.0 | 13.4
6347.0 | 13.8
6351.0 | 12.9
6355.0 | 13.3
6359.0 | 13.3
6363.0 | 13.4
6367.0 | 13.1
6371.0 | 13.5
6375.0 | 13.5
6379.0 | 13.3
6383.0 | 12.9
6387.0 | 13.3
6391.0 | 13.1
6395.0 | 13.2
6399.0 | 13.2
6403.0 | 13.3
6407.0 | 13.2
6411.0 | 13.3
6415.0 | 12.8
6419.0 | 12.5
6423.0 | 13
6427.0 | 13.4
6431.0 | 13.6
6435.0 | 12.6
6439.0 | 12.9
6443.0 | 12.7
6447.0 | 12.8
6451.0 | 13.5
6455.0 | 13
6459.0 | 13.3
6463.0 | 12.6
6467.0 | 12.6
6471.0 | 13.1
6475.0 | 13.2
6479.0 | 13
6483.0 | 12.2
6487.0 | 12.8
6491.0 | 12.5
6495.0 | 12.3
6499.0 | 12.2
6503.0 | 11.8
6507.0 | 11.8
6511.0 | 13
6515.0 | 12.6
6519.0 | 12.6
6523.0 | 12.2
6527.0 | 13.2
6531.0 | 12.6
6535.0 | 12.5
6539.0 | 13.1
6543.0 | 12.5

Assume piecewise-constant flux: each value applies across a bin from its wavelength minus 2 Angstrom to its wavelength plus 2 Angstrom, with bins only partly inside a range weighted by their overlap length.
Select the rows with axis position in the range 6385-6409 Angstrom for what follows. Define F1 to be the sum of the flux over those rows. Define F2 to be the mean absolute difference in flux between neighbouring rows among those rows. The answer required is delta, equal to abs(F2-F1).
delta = 79.2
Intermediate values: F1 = 79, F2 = 0.10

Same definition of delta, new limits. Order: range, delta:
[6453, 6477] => 77.5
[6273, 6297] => 81.4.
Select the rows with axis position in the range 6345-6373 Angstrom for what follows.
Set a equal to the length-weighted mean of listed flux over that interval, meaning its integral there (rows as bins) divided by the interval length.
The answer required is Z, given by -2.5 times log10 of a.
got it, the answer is -2.81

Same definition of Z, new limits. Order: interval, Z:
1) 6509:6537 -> -2.76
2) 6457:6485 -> -2.77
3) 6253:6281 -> -2.83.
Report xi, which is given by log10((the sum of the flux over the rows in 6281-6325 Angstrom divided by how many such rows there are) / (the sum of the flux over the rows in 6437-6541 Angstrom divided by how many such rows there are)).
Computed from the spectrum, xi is 0.02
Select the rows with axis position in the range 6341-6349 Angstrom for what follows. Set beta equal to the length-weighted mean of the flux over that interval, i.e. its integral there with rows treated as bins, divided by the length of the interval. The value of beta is 13.6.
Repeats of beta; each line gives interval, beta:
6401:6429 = 13.1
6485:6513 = 12.3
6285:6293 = 13.4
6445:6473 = 13.0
